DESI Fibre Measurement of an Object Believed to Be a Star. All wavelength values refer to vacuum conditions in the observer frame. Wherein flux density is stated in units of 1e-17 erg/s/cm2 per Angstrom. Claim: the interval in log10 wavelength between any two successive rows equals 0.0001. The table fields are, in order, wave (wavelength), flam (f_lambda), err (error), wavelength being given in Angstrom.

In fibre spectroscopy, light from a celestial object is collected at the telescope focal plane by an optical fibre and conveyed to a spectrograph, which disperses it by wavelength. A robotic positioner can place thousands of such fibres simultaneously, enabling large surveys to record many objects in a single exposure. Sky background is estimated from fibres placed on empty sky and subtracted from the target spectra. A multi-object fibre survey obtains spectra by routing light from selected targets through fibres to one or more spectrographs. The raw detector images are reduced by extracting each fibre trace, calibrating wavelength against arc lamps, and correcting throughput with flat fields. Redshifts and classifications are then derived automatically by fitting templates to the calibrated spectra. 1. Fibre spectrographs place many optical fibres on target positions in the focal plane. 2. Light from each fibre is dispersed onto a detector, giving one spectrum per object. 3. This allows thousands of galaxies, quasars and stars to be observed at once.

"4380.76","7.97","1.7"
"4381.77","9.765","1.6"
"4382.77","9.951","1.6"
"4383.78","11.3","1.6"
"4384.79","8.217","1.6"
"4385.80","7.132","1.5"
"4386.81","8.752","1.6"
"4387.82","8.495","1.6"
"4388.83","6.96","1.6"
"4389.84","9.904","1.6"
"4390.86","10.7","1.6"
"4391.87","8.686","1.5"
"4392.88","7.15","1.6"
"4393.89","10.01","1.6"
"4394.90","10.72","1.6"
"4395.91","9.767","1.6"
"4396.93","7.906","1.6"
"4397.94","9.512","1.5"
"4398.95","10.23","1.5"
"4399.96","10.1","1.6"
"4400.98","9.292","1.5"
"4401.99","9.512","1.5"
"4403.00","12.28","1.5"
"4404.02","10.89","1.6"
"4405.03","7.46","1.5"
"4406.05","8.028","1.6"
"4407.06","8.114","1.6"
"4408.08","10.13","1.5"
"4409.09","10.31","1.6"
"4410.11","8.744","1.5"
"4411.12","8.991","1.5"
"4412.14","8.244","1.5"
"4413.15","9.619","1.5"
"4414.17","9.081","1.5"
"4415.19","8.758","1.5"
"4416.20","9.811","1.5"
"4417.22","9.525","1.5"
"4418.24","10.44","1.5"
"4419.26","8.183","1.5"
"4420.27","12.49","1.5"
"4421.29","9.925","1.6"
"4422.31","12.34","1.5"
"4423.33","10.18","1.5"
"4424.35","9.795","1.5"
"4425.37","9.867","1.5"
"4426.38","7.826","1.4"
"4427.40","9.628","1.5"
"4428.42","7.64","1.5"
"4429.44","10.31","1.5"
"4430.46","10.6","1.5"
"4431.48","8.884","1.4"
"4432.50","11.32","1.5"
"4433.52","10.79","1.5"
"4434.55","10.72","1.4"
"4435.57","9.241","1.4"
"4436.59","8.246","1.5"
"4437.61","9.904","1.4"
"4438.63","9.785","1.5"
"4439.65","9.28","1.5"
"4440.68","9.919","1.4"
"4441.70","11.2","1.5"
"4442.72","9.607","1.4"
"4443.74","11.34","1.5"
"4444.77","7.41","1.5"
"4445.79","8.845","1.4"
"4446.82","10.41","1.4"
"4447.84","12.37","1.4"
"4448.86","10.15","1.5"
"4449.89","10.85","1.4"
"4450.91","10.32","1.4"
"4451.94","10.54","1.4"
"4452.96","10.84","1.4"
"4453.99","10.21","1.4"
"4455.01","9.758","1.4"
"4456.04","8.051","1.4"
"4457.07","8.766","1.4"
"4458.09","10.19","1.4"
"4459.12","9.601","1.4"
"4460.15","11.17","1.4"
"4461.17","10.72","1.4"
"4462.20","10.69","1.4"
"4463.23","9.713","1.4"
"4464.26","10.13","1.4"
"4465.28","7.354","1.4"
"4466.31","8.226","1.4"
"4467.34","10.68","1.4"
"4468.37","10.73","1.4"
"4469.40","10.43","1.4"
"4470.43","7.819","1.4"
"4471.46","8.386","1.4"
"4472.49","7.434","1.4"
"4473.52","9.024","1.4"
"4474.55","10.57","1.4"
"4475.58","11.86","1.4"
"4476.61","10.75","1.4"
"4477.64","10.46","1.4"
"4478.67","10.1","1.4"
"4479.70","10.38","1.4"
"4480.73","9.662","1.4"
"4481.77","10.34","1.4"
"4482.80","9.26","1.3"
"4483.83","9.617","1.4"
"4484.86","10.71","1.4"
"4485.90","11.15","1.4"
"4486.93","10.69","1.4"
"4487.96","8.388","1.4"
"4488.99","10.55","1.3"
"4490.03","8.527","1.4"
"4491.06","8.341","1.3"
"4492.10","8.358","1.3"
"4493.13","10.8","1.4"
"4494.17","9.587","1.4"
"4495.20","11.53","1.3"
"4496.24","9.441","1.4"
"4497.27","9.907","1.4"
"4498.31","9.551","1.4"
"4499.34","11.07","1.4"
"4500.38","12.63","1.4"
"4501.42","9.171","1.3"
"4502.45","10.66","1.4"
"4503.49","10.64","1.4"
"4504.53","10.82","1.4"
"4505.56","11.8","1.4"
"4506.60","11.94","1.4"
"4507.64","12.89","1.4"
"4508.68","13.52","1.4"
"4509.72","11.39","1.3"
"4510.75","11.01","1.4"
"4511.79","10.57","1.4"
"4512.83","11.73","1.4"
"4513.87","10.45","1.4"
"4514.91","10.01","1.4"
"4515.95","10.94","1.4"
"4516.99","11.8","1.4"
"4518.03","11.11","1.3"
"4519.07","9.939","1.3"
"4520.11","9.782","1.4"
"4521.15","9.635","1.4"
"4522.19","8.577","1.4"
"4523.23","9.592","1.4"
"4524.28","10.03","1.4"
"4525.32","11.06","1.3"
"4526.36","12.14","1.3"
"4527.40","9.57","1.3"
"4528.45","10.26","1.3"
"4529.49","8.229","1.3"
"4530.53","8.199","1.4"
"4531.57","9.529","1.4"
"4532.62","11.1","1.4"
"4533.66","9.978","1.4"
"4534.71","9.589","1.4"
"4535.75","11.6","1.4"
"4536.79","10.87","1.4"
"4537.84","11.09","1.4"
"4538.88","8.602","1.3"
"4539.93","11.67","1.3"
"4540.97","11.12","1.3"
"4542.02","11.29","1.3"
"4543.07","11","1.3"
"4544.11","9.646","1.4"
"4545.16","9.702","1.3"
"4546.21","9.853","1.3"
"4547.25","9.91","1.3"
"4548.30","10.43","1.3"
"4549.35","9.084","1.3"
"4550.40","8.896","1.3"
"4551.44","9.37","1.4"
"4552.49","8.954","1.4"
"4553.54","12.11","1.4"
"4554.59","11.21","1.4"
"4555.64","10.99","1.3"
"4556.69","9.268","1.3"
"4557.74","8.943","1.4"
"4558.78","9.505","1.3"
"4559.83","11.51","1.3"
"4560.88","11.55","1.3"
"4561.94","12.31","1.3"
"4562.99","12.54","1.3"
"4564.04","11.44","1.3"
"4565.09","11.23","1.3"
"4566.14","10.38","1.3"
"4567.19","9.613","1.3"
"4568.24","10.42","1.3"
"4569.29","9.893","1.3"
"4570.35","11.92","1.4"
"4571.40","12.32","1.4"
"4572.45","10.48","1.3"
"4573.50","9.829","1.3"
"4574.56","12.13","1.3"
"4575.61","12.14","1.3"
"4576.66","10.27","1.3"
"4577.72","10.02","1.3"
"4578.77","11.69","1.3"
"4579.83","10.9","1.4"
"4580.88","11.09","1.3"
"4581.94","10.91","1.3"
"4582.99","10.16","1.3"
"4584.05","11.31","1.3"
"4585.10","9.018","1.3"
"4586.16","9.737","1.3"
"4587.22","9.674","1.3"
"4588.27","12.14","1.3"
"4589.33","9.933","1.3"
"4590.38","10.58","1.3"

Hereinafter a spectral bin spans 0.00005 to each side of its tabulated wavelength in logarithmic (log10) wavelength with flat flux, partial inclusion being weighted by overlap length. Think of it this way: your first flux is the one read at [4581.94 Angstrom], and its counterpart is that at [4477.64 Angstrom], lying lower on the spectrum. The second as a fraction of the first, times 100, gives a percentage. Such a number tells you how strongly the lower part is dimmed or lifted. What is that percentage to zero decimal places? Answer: 96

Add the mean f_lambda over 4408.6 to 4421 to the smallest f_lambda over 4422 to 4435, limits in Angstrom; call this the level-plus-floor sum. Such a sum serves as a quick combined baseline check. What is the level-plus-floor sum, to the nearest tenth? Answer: 17.2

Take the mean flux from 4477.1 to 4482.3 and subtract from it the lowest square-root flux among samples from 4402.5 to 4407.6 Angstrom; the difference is 7.5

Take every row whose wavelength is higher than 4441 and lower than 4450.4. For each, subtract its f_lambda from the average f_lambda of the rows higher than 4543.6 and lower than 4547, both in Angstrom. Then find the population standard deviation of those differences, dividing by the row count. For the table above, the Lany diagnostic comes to 1.39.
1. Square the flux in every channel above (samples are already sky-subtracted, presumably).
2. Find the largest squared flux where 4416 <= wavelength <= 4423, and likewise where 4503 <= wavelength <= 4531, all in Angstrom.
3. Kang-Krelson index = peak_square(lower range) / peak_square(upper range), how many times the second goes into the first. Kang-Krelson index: 0.85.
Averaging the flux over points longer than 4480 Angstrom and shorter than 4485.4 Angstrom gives 9.9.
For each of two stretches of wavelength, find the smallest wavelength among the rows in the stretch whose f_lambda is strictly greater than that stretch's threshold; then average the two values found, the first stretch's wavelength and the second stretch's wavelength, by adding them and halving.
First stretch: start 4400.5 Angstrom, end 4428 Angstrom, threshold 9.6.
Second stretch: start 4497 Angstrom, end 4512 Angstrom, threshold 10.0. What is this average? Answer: 4451.2 Angstrom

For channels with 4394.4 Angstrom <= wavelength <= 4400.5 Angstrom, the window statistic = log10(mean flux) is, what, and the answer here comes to 0.987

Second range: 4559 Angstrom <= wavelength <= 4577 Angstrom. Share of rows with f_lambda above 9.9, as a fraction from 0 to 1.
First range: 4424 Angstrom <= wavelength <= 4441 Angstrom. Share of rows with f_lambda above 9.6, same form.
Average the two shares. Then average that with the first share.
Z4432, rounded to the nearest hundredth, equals 0.69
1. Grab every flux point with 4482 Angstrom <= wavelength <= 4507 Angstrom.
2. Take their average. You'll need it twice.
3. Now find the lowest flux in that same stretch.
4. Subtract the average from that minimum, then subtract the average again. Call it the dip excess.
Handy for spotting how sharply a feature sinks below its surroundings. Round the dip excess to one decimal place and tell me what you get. -12.1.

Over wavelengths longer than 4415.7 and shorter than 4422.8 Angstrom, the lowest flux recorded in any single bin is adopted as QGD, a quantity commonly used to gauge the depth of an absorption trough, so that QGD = 8.183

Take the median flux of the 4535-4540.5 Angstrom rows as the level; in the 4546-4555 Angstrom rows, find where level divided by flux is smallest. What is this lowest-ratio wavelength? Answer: 4553.54 Angstrom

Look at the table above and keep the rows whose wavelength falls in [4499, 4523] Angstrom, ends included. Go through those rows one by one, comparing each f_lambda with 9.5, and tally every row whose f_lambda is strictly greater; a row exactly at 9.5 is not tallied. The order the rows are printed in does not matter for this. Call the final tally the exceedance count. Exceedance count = 21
